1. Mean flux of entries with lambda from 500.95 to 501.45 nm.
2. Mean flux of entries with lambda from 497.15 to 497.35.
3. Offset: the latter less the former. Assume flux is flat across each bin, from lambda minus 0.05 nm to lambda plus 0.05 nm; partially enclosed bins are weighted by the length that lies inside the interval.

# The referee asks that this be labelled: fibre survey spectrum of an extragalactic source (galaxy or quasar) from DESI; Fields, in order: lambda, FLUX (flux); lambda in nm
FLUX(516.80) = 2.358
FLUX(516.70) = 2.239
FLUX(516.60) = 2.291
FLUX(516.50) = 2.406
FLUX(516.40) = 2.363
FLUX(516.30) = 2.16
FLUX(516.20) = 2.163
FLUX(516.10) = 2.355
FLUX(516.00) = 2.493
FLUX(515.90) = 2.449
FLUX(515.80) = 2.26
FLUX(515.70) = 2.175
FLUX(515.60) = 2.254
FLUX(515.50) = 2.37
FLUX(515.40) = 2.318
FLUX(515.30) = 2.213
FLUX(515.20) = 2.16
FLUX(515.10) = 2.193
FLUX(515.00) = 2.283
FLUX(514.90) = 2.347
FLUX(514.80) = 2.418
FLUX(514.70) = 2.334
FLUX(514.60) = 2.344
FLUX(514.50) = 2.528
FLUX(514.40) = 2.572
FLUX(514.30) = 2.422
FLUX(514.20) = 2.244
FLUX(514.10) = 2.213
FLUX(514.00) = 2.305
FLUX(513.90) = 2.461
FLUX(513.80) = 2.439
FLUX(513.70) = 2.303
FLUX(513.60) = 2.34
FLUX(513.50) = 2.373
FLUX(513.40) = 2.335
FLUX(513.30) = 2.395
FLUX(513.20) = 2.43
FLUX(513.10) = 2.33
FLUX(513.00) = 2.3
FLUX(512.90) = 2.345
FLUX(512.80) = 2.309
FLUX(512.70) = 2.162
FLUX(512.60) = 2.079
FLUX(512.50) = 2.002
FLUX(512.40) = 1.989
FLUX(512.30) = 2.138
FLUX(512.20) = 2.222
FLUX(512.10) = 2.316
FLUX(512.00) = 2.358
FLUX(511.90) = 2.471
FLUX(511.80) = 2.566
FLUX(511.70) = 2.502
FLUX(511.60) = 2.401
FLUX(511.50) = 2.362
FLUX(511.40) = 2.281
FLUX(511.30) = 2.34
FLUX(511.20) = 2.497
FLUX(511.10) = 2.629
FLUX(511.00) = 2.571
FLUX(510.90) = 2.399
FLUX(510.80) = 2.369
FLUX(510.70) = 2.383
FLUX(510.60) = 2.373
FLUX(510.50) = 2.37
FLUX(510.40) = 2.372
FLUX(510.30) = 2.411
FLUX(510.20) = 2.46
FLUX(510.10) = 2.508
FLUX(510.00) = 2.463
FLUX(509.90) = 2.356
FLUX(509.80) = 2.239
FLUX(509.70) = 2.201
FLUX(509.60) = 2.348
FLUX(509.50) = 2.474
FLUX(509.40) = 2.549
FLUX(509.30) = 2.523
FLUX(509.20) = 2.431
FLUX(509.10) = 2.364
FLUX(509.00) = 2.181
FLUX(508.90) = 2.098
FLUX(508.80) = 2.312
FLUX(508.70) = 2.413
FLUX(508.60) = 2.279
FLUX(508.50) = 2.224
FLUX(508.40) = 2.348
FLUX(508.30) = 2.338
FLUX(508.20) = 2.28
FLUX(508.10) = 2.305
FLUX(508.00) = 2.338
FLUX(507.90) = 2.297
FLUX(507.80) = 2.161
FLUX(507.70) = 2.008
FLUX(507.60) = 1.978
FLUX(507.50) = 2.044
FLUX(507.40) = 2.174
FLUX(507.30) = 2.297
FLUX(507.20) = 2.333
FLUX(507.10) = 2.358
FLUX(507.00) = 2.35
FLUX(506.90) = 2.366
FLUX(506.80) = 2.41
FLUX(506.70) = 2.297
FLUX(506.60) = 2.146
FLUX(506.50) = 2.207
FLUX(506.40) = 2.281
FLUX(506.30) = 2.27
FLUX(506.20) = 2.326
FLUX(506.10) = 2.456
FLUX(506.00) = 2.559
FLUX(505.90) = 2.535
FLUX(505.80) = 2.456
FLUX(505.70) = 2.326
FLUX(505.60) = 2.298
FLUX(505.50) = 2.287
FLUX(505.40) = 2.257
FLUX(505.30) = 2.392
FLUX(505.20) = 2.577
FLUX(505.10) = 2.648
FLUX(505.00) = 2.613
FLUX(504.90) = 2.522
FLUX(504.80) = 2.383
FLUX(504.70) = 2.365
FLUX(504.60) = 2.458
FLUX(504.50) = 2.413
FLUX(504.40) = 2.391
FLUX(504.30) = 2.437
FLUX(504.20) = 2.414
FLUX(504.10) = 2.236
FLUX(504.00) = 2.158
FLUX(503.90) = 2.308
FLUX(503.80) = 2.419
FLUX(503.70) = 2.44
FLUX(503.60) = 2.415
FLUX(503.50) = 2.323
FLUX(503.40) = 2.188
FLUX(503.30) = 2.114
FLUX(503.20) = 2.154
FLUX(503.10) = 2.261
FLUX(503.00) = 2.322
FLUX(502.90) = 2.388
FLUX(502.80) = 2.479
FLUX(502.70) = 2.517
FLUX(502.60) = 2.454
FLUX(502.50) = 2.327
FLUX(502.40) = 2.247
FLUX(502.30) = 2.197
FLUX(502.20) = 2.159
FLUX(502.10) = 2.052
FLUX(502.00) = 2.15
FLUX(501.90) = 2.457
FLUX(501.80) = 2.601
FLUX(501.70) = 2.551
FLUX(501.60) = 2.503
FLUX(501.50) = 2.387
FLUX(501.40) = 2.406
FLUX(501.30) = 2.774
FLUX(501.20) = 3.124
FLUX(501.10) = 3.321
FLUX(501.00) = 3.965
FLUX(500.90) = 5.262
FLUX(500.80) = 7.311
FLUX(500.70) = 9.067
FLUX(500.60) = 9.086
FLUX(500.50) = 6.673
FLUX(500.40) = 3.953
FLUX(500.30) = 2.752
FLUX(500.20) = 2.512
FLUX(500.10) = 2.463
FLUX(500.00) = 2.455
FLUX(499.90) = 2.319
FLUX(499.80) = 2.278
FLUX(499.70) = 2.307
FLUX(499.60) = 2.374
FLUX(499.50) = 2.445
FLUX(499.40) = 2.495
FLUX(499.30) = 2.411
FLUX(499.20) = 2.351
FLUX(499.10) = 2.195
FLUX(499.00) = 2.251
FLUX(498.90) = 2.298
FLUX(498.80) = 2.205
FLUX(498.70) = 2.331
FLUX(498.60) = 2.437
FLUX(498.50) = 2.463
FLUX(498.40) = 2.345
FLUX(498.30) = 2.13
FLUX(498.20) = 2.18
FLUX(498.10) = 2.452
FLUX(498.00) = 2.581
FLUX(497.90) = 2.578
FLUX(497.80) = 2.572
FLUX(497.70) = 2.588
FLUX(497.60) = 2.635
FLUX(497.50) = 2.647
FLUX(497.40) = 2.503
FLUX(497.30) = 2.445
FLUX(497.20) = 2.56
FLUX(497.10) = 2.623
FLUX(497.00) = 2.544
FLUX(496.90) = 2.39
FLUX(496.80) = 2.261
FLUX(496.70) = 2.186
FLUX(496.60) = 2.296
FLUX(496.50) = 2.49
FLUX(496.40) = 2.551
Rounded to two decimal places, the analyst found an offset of -0.62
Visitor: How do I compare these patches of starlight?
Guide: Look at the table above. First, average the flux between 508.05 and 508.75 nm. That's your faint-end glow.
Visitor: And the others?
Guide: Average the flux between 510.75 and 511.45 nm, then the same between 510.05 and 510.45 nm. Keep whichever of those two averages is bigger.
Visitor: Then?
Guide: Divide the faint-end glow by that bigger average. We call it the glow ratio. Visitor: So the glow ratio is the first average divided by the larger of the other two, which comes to 0.95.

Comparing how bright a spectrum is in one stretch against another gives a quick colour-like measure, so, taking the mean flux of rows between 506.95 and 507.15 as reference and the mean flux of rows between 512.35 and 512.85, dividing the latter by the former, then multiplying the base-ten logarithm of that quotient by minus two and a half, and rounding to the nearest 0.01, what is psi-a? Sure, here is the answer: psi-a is 0.12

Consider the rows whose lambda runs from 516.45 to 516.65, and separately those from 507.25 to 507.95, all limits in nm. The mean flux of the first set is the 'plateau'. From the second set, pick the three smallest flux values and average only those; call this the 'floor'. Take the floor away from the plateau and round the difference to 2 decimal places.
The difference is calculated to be 0.34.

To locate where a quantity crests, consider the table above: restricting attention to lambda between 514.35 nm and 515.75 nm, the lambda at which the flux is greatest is 514.40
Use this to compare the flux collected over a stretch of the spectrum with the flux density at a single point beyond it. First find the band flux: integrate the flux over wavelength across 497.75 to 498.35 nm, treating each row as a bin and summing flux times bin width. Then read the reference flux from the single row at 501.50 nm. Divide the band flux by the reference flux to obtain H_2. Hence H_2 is 0.61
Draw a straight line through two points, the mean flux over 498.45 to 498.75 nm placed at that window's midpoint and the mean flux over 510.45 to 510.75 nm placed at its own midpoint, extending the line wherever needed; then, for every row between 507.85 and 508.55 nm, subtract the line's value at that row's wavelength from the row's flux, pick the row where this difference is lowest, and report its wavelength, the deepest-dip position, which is 508.50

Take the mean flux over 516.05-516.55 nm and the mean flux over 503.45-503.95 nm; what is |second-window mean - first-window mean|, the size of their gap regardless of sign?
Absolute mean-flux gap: 0.09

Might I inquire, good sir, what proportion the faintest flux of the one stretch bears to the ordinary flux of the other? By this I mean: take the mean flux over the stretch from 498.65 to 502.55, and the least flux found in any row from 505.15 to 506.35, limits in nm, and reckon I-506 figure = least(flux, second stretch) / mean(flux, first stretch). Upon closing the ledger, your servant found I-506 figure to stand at 0.72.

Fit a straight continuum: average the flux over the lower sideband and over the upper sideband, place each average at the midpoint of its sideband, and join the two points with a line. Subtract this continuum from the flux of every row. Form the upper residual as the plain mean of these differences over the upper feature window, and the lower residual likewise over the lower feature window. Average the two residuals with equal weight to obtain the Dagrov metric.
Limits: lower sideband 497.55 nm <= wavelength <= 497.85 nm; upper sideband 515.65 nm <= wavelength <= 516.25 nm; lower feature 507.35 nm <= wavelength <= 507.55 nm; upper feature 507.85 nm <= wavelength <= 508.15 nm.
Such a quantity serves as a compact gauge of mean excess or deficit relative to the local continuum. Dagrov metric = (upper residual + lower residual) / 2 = -0.232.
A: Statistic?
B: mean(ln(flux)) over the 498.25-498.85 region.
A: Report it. 0.840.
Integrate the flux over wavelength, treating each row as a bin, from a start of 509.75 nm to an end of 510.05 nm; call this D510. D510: 0.71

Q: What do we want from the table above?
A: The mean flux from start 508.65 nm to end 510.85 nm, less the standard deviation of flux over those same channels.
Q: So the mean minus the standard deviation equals 2.26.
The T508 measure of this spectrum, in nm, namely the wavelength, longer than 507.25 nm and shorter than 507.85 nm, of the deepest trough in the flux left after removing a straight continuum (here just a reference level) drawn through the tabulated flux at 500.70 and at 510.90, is 507.60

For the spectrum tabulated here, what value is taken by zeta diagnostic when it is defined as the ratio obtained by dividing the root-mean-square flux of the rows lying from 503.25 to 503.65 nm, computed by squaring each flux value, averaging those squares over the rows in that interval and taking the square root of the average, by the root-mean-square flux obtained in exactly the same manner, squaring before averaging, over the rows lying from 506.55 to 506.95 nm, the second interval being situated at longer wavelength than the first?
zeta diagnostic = 0.98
